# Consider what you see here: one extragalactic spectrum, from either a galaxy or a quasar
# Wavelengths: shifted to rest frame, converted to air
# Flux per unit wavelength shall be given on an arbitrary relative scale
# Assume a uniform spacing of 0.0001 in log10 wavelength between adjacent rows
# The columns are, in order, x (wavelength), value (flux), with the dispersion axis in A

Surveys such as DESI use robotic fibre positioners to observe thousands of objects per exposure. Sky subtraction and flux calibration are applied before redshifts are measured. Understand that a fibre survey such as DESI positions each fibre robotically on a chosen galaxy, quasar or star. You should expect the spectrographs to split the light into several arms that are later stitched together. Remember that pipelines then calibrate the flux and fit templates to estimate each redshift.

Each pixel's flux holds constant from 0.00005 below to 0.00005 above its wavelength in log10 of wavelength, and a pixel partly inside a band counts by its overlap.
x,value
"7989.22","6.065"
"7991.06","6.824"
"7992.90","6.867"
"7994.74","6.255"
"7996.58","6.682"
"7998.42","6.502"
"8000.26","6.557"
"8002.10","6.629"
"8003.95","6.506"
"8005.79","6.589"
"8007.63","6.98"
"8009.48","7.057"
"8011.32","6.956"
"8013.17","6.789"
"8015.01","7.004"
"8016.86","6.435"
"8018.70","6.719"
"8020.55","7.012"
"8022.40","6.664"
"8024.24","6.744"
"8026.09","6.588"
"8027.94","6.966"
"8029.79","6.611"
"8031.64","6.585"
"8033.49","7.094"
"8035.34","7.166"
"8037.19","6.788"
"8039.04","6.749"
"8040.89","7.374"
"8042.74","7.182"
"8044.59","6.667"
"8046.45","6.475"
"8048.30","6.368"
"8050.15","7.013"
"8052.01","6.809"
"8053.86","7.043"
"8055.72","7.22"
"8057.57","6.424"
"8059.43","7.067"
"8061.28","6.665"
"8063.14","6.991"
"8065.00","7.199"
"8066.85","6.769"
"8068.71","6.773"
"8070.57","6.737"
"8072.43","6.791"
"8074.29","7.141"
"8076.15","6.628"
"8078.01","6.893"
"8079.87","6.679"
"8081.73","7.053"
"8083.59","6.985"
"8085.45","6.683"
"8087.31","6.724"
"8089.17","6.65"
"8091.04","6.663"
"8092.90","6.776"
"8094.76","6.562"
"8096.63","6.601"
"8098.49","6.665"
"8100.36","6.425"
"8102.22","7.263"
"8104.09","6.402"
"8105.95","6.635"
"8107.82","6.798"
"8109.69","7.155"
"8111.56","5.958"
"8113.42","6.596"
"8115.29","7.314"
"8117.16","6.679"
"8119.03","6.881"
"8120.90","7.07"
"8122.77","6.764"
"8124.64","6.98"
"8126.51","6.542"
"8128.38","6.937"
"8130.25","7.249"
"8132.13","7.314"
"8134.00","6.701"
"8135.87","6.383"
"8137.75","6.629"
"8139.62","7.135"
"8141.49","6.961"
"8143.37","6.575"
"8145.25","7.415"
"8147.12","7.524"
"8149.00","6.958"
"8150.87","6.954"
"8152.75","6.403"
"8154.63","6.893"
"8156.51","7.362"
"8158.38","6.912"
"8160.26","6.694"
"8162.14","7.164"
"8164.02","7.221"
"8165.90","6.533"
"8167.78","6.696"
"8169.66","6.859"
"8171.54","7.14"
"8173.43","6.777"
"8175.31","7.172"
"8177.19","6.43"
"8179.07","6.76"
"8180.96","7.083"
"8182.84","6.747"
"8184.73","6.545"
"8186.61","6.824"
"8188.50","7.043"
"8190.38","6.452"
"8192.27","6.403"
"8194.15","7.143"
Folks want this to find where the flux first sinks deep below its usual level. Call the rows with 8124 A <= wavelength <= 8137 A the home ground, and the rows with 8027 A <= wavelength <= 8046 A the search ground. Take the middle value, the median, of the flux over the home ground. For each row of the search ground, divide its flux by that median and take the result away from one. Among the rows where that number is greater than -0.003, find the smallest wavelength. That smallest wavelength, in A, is 8029.79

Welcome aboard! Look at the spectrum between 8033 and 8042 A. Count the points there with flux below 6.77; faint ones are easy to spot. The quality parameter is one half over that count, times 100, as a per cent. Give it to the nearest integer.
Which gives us 50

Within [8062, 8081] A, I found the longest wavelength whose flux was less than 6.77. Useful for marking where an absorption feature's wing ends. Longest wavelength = 8079.87 A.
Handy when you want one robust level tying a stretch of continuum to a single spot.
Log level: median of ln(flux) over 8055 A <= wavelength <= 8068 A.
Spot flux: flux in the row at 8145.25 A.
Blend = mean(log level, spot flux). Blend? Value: 4.68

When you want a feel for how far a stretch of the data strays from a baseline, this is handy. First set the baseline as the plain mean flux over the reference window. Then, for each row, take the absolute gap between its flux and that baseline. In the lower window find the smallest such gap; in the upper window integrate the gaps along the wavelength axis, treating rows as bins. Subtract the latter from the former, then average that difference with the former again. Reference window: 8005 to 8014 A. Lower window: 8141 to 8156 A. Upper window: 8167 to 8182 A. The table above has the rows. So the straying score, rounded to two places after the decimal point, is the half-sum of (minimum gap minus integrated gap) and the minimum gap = -1.51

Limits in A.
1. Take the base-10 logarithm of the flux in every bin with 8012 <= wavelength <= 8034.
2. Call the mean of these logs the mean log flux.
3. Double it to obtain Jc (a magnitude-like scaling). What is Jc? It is 1.66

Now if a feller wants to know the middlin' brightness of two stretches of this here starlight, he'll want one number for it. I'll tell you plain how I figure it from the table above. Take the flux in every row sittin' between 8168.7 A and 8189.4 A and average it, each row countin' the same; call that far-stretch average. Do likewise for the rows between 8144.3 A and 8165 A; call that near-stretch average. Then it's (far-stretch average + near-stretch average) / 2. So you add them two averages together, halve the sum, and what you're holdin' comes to 6.95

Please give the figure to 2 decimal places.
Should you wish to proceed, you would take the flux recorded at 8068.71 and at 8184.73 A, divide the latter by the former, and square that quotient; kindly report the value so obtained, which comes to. 0.93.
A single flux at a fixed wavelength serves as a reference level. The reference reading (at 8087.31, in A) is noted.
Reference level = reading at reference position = 6.724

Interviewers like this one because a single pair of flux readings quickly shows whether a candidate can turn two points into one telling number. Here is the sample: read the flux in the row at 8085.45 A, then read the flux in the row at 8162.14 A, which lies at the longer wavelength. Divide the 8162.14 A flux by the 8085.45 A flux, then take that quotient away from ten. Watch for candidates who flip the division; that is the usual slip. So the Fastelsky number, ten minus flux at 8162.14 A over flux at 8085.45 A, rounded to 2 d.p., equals 8.93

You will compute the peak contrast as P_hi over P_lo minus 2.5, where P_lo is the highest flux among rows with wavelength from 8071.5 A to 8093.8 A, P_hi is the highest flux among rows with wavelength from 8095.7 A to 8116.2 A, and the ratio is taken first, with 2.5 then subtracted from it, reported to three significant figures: -1.48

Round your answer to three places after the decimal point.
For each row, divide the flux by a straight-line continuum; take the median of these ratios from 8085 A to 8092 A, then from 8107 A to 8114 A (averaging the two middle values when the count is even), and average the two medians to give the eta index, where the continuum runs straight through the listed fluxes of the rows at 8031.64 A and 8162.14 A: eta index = 0.971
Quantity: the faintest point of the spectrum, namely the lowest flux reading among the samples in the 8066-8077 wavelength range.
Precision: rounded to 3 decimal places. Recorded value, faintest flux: 6.628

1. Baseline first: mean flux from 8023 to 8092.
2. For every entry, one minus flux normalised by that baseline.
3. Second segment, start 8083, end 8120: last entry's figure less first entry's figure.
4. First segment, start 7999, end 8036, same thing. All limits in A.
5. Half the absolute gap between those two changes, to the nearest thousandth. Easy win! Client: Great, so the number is 0.052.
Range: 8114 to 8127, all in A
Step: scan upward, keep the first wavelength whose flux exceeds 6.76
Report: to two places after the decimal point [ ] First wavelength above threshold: 8115.29 A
